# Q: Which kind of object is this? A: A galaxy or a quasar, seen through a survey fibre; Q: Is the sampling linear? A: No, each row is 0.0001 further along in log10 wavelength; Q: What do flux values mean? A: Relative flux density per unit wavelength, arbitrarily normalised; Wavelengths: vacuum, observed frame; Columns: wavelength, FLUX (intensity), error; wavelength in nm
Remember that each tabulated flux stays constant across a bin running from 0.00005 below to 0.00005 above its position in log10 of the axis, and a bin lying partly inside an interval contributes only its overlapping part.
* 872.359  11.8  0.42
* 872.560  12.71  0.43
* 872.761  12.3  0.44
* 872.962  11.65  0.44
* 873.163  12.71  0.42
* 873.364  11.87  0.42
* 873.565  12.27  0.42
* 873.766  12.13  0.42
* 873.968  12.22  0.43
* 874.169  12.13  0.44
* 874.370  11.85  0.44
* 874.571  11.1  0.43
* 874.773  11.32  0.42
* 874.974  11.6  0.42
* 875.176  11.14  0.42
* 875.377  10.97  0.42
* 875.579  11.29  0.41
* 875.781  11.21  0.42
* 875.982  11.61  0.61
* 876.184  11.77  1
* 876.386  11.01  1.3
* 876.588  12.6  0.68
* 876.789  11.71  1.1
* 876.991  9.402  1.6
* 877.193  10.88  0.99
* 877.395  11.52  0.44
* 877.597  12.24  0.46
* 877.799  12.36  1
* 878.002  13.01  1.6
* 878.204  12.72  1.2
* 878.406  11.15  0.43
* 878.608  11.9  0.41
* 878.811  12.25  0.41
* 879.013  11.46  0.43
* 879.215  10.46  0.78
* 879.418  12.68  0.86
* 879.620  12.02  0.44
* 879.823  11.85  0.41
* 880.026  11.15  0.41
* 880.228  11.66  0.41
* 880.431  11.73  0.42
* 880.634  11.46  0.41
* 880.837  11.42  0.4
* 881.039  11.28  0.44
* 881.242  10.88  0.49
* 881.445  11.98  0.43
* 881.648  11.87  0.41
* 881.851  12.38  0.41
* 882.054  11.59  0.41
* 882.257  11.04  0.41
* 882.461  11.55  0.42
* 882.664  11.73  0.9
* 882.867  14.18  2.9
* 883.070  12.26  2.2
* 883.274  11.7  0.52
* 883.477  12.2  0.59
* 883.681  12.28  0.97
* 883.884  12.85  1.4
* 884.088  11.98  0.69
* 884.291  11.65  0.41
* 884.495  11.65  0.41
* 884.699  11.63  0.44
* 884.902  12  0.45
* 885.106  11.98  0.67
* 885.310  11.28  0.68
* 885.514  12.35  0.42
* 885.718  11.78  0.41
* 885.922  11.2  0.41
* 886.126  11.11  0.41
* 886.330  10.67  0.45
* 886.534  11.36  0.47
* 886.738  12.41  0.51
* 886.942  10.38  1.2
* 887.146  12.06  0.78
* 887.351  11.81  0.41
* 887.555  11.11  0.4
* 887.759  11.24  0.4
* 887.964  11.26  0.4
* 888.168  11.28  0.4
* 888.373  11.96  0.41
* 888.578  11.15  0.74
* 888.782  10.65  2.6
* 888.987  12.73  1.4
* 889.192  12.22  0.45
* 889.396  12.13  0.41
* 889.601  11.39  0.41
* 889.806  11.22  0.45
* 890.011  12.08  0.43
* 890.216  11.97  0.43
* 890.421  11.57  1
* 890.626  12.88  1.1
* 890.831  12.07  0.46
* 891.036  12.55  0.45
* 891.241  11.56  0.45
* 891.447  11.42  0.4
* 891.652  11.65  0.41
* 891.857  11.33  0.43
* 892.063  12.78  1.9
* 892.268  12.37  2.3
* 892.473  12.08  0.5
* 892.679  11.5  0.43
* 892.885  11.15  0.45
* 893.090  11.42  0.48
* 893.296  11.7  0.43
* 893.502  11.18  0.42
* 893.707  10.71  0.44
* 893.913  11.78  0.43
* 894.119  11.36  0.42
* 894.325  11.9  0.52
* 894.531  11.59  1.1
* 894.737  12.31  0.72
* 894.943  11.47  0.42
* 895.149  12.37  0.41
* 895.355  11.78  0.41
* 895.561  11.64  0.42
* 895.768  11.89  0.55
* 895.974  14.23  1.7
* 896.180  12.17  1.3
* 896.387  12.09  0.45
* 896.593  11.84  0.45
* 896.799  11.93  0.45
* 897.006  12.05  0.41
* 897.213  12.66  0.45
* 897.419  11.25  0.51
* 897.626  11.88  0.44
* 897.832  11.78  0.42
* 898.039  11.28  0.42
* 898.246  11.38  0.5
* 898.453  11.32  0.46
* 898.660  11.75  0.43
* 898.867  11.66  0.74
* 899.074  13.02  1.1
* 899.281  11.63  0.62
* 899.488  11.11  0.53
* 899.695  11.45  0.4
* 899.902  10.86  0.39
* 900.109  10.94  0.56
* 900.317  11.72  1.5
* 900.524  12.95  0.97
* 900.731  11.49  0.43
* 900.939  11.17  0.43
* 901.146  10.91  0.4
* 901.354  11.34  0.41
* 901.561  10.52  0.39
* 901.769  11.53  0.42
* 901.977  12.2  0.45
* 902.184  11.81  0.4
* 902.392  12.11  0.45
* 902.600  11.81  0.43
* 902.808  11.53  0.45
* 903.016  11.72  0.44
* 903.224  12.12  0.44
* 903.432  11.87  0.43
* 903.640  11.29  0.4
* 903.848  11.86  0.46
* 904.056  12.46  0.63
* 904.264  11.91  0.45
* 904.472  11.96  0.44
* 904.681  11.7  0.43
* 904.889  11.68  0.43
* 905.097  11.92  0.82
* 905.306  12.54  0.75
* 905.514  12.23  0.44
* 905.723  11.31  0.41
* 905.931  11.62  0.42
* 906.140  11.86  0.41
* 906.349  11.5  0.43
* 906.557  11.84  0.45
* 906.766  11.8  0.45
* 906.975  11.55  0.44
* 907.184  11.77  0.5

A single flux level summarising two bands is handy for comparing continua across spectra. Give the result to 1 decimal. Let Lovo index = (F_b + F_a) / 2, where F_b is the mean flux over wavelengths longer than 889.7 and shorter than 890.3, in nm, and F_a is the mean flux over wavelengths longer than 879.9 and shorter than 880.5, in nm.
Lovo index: 11.6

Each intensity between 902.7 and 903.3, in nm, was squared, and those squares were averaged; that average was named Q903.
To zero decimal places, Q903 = 139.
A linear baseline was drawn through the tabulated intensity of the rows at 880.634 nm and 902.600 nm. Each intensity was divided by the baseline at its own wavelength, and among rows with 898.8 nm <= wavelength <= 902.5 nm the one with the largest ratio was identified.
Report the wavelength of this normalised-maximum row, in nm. 899.074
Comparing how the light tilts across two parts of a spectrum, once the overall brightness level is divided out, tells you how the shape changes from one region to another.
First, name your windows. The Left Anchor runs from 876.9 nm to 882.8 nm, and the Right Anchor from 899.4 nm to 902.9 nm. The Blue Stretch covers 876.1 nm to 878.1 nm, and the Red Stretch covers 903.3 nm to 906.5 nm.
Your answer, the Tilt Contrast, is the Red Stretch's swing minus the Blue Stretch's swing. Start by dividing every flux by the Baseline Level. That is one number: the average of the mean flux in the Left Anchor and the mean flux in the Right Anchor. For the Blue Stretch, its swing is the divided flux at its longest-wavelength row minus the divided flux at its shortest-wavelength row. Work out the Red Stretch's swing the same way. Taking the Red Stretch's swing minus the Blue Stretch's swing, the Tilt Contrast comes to -0.14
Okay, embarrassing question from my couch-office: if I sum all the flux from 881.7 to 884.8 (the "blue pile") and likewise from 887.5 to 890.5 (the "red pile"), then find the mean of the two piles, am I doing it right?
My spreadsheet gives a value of 177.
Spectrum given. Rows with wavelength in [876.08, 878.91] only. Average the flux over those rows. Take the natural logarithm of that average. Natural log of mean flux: 2.46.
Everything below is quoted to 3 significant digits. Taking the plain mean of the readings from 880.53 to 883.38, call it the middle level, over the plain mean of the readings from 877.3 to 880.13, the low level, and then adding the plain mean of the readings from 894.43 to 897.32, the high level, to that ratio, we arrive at 13.1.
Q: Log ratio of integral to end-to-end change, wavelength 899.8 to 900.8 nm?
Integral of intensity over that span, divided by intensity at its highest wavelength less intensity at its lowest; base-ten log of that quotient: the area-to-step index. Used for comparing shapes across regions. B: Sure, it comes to 1.3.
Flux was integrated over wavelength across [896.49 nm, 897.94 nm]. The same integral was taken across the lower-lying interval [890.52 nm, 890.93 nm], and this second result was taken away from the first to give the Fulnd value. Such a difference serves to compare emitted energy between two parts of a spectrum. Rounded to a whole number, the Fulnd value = 12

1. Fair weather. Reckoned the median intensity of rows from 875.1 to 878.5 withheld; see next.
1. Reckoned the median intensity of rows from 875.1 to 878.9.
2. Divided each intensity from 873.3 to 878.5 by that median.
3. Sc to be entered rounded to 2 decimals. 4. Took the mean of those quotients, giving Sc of 1.00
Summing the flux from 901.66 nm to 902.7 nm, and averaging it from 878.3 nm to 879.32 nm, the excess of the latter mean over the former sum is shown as -48.0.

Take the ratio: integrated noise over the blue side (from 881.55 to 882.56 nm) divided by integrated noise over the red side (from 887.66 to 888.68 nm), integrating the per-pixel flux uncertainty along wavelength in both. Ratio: 0.87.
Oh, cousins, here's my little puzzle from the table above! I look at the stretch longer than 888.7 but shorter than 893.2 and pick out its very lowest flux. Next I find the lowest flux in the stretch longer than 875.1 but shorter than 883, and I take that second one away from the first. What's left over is 1.2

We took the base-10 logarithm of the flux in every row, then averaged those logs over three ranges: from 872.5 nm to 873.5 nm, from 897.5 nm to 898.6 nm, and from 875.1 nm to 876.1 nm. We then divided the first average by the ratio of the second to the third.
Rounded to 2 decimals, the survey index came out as 1.08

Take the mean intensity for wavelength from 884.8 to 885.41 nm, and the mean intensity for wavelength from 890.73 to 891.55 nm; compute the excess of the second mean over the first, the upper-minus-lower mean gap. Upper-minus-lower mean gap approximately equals 0.1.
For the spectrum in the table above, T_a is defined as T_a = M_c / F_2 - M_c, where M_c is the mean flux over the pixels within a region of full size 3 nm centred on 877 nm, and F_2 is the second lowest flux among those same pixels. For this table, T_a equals -10.6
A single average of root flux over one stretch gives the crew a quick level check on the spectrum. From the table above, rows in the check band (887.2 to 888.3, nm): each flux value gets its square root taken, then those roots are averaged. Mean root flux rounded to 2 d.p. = 3.37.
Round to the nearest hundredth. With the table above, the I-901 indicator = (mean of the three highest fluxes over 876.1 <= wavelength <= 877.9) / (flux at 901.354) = 1.09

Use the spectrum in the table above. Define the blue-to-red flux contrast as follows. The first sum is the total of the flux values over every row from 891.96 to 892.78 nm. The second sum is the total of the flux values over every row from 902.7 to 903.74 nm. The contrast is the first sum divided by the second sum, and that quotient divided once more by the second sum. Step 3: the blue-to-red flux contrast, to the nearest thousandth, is 0.014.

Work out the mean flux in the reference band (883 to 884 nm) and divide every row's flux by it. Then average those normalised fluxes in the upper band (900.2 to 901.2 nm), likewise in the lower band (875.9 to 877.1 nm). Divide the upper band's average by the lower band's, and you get 1.03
